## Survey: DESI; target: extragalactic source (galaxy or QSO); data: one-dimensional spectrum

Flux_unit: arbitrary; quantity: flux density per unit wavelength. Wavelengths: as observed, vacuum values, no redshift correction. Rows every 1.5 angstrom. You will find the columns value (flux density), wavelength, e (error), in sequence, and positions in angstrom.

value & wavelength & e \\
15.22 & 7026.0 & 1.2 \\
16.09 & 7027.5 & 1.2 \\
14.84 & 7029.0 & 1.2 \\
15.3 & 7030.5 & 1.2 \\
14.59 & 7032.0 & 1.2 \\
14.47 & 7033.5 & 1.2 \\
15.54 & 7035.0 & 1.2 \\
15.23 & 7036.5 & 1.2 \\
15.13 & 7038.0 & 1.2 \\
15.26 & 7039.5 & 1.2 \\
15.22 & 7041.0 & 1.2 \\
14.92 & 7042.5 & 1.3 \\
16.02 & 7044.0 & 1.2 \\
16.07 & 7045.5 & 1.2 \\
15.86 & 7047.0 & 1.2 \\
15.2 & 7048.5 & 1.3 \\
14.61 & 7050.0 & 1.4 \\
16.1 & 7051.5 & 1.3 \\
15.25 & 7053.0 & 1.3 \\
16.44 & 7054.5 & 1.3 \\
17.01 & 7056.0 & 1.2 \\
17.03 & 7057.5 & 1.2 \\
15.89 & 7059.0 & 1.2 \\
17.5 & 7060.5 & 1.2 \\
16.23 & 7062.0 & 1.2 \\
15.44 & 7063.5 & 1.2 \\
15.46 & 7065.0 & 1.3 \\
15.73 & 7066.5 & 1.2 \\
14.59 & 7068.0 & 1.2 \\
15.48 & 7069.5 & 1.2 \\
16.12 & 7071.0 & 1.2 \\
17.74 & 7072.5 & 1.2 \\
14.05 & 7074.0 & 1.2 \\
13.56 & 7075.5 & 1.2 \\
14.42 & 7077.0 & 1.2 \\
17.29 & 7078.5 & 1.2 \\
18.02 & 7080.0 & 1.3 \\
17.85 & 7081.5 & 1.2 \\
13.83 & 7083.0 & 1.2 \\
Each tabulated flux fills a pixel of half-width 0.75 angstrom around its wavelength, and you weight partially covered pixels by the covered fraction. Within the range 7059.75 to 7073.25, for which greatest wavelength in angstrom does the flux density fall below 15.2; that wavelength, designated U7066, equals 7068.0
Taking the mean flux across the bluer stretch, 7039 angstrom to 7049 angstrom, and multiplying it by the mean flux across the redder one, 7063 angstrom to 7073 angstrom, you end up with 245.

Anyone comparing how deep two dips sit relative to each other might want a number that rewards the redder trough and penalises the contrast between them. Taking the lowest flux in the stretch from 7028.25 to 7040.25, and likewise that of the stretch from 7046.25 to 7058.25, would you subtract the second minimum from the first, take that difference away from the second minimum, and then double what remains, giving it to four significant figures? 29.50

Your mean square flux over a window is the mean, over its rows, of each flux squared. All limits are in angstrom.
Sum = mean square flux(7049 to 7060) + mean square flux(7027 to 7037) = 488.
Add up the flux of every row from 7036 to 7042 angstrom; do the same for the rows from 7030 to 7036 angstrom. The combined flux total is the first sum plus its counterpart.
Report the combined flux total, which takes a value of 121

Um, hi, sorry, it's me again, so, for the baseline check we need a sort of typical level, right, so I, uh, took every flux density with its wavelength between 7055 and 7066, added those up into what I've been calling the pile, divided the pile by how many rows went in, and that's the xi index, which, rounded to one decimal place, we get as 16.4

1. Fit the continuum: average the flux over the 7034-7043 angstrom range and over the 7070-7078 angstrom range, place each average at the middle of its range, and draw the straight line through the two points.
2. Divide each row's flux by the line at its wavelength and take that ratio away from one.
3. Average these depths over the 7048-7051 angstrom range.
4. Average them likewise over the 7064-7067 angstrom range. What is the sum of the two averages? -0.01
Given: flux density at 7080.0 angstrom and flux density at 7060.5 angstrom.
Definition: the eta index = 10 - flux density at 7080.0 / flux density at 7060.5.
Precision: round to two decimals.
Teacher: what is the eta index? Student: 8.97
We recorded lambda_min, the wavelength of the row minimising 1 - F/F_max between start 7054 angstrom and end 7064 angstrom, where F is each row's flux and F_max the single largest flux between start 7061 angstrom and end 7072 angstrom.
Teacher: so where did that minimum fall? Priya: 7060.5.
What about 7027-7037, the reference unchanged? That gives 7027.5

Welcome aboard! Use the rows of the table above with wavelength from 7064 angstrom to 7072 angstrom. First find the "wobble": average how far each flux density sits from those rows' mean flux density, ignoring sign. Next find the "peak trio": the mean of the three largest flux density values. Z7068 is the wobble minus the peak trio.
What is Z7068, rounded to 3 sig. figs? -15.4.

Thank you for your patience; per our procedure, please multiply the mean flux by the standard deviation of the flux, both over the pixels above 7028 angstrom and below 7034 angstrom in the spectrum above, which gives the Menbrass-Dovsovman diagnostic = 5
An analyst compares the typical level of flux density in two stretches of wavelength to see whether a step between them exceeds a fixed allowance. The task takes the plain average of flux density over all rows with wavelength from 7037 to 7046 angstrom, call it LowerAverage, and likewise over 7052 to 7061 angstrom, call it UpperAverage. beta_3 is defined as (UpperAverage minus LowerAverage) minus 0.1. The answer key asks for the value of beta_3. 1.0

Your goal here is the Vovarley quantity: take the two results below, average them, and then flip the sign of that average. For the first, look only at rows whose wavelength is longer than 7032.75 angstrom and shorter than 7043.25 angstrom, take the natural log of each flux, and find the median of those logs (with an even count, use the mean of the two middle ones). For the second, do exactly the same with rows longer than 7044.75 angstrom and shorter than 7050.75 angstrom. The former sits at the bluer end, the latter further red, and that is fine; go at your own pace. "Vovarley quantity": -2.73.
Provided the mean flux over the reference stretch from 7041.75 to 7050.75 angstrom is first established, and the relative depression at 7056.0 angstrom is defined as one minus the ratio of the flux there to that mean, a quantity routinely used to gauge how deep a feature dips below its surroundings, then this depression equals -0.10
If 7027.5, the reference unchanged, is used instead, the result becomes -0.04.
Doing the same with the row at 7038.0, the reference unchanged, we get 0.02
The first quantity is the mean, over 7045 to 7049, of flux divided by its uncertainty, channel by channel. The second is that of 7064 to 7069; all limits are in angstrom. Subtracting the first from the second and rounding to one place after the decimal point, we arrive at -0.4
